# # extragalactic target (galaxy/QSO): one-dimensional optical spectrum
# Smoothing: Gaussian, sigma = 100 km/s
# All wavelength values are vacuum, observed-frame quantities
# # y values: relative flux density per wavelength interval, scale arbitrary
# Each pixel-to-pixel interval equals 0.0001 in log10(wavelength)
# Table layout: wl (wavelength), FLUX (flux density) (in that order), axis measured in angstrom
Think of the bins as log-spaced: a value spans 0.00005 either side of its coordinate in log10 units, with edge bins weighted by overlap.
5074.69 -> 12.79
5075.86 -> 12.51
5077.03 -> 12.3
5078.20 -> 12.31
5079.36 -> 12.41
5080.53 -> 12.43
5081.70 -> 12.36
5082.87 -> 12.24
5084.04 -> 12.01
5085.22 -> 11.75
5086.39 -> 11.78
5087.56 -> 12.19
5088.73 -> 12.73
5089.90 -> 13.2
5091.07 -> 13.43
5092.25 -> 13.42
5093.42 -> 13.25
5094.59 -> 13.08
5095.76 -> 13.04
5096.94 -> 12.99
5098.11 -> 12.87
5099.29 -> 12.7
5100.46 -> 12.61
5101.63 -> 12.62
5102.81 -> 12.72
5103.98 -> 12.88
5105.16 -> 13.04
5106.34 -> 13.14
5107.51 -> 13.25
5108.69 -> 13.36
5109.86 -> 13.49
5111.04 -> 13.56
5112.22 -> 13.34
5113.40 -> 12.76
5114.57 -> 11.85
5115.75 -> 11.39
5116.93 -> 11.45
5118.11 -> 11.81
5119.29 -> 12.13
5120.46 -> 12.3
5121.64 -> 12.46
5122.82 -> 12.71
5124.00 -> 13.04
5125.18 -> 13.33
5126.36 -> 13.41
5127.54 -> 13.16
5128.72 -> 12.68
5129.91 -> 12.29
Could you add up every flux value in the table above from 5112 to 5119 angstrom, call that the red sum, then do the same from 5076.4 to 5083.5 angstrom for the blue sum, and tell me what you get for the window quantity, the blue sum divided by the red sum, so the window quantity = 1.02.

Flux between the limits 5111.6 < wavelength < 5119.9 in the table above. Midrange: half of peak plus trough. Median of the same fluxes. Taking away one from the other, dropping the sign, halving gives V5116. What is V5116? 0.26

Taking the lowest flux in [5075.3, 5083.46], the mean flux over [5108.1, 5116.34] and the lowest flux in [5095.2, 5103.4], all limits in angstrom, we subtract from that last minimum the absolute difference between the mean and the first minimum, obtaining 12.0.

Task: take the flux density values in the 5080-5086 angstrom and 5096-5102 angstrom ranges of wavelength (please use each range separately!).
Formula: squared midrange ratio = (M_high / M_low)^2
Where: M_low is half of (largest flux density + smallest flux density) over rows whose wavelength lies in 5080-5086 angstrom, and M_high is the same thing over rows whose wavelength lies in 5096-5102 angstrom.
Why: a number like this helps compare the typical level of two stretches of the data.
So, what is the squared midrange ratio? 1.12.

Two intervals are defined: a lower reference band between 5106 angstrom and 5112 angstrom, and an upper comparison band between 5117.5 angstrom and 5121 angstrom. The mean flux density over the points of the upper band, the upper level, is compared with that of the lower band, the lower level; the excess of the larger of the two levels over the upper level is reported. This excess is 1.28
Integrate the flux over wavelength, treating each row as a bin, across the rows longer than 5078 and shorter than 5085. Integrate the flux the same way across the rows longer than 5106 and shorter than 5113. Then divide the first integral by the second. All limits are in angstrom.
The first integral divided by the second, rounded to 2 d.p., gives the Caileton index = 0.92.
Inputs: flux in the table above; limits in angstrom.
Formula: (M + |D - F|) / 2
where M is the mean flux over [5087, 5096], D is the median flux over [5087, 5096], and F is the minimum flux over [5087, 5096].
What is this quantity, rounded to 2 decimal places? 7.00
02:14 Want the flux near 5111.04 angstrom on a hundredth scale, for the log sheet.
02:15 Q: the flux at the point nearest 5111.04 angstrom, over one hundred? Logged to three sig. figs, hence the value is 0.136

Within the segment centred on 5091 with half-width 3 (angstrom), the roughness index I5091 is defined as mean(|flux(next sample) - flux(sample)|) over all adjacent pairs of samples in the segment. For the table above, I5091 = 0.220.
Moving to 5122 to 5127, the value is 0.233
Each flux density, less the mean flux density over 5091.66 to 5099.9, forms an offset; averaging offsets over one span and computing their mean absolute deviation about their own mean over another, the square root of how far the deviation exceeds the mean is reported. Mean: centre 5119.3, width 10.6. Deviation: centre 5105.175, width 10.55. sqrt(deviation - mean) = 1.1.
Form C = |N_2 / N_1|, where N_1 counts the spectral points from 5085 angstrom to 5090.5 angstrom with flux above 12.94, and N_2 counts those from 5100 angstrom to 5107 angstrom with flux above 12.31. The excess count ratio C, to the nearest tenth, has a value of 6.0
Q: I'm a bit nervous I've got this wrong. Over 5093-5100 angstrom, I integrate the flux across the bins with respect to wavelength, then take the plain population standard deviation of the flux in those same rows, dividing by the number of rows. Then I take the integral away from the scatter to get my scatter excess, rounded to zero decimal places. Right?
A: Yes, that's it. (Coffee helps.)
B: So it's -91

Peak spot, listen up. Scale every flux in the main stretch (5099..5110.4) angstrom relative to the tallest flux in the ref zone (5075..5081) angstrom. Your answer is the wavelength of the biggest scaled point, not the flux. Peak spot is 5109.86 angstrom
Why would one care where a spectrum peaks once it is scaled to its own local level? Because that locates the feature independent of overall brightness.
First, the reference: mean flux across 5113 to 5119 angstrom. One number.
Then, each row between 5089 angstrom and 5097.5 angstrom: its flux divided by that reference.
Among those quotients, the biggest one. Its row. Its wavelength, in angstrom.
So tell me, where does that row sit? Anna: 5091.07 angstrom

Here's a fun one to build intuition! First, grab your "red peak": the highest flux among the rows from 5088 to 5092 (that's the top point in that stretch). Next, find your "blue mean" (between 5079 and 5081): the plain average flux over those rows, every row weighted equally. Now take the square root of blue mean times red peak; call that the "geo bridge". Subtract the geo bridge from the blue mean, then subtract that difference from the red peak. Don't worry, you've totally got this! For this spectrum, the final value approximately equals 13.9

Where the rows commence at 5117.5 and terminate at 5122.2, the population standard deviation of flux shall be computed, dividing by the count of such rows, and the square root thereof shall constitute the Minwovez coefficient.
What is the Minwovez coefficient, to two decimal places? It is 0.49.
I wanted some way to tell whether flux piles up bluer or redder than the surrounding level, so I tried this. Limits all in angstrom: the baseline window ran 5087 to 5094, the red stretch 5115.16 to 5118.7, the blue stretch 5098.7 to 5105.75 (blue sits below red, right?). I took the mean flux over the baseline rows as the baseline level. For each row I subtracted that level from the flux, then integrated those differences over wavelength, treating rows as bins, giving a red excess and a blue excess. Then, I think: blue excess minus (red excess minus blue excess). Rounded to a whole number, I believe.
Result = 1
